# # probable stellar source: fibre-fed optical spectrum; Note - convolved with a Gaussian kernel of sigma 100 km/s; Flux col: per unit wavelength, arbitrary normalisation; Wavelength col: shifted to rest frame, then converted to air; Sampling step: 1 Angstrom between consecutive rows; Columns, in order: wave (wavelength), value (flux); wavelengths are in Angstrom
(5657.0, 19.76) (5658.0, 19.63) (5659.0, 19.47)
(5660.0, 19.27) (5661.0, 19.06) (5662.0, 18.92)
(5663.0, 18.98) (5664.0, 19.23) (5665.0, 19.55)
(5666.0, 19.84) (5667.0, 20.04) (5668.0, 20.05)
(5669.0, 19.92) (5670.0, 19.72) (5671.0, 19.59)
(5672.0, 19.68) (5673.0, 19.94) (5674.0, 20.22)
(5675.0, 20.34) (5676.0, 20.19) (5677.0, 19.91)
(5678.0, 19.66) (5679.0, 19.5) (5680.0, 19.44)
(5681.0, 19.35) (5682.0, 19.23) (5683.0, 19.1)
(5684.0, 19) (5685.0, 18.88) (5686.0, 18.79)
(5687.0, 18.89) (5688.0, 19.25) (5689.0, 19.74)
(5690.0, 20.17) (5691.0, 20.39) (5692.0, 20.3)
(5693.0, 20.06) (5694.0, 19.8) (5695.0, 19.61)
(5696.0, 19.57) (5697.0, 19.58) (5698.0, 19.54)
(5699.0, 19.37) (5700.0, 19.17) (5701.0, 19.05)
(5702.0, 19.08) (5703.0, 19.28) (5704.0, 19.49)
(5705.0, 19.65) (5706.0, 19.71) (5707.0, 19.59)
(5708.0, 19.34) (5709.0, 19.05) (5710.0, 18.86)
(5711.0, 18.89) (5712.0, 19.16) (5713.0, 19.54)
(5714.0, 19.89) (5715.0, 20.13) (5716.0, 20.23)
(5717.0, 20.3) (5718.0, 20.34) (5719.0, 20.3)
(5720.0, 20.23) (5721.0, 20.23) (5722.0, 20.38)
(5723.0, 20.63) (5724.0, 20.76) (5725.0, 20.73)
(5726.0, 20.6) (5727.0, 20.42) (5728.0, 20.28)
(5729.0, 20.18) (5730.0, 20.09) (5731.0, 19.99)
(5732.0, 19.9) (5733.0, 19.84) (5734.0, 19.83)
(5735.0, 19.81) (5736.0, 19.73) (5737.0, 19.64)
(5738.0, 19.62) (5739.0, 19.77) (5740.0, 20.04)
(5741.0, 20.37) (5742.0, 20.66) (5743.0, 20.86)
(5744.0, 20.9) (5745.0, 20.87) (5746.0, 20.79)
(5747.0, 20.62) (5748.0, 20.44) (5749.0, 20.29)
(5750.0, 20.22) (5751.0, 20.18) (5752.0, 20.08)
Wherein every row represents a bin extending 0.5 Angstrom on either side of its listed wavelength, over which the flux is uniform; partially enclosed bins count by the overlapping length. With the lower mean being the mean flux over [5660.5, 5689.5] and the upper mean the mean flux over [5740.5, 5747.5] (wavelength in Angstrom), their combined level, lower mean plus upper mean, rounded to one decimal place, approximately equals 40.2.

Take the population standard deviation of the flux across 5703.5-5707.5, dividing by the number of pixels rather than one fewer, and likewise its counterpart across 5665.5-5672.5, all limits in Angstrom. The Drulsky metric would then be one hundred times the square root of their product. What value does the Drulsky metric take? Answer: 12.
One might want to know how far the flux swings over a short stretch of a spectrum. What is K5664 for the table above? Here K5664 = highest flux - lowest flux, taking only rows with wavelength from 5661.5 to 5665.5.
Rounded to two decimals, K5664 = 0.63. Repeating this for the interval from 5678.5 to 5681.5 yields 0.15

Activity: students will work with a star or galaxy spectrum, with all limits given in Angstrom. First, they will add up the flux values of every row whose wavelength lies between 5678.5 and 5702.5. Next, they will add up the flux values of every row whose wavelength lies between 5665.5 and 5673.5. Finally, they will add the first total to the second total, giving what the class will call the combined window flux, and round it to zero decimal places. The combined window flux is 626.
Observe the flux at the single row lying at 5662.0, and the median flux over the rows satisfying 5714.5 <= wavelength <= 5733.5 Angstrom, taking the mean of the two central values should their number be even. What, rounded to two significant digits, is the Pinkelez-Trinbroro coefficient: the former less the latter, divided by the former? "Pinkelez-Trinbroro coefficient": -0.072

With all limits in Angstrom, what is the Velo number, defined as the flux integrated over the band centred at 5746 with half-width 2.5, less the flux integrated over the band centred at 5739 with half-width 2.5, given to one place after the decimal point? 4.2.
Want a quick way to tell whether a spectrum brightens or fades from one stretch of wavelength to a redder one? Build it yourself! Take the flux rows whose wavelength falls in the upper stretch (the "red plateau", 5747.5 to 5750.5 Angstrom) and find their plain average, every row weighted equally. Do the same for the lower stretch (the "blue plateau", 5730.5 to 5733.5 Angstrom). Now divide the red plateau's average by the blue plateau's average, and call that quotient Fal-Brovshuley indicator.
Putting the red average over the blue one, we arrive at 1.02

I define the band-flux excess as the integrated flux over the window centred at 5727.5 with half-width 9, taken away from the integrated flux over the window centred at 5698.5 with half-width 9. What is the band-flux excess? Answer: -11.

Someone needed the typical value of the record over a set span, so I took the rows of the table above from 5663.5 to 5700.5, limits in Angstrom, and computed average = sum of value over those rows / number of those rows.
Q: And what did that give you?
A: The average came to 19.6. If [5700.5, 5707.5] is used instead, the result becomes 19.4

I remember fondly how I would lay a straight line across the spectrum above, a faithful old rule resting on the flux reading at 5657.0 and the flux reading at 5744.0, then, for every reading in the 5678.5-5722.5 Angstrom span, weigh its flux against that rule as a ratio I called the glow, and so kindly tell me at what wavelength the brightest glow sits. 5691.0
